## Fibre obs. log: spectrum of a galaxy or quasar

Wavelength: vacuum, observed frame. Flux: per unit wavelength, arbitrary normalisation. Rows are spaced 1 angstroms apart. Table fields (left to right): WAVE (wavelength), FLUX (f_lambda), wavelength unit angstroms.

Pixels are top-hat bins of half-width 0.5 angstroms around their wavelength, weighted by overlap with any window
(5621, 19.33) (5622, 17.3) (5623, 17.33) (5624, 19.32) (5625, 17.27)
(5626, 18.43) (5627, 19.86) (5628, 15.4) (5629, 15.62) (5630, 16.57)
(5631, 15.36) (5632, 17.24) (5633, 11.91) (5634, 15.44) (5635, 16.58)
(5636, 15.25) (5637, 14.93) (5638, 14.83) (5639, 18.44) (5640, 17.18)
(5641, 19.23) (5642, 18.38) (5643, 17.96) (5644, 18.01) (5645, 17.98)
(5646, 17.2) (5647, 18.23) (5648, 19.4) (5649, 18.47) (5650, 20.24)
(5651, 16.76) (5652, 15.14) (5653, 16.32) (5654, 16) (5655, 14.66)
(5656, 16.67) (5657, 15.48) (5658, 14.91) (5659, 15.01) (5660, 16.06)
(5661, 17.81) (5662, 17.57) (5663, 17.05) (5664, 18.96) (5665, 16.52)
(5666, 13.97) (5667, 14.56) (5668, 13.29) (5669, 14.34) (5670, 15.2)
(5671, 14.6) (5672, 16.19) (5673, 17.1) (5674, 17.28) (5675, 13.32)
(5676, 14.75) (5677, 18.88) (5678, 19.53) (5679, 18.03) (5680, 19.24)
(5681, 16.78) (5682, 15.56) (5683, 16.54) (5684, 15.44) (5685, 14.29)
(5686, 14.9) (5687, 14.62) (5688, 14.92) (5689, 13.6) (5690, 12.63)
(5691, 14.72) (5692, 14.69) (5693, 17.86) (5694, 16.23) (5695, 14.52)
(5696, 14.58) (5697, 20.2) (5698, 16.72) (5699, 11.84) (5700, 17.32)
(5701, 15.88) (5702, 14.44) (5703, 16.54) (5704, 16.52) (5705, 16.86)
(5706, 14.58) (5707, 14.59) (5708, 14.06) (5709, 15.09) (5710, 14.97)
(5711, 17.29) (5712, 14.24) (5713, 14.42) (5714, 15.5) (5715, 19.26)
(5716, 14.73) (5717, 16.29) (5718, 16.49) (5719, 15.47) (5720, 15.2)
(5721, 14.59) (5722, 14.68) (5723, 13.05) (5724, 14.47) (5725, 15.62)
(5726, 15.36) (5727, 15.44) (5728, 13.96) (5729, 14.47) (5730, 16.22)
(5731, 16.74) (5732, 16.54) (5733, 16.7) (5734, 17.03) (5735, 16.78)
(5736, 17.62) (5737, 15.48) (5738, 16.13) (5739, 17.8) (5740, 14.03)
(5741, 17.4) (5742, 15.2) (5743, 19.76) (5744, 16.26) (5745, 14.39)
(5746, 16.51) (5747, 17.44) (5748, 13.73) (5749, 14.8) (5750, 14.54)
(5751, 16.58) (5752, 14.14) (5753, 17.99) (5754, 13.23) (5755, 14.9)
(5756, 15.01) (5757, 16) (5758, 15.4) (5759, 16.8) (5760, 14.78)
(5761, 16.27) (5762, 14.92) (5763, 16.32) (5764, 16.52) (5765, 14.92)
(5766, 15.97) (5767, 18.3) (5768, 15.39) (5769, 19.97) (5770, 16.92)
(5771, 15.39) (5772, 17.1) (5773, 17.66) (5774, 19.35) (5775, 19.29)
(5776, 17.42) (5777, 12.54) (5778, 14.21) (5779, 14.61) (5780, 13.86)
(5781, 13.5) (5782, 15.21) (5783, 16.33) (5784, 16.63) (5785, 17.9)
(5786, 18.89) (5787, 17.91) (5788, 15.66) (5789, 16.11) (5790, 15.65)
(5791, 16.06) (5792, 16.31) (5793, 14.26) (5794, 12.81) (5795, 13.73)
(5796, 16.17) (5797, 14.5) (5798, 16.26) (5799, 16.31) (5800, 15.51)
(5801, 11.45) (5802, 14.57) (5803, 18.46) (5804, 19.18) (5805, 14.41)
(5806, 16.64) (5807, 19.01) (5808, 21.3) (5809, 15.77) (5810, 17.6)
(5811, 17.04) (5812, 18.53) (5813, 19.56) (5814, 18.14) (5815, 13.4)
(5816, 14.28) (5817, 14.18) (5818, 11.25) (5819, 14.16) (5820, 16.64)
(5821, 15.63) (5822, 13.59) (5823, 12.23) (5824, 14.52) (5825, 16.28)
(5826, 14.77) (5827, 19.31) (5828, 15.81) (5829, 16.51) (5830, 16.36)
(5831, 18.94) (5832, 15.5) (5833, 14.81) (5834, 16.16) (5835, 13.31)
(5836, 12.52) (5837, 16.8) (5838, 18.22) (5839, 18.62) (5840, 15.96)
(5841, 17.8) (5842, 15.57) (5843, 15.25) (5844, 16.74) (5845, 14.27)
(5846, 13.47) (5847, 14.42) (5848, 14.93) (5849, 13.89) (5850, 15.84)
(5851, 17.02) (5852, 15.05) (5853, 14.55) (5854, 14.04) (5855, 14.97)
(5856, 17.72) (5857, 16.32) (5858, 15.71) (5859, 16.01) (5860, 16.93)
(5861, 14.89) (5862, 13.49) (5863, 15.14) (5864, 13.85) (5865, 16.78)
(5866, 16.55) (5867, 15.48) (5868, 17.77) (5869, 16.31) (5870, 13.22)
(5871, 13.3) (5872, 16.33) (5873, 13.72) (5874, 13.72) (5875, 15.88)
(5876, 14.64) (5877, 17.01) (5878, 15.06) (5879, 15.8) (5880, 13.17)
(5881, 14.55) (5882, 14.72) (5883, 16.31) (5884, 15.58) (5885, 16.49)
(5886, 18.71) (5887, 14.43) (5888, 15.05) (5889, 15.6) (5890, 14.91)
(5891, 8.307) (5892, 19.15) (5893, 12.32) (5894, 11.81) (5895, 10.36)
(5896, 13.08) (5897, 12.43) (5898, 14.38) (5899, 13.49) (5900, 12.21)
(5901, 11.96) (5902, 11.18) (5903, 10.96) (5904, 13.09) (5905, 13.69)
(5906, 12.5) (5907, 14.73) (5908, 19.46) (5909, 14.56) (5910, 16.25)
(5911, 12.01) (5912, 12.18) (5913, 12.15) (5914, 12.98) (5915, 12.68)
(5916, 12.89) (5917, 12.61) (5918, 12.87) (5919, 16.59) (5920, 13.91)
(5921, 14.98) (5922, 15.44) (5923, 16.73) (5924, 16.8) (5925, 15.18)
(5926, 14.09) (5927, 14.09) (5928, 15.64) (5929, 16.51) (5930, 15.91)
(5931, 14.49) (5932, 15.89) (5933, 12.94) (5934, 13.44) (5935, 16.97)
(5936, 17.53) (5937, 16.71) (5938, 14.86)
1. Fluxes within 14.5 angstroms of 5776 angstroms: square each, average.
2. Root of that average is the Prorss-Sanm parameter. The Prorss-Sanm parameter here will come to 16.5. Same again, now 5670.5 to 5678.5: 16.6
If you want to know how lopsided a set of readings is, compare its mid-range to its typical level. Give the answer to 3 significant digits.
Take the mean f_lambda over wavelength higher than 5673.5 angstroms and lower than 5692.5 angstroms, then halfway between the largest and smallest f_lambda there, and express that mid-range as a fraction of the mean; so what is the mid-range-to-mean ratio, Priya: 1.02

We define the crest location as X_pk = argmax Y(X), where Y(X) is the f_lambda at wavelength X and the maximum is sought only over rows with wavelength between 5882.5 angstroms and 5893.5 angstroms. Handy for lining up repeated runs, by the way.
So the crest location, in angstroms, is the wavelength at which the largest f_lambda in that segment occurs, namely 5892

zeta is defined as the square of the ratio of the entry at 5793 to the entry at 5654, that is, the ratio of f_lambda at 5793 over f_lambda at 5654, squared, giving 0.79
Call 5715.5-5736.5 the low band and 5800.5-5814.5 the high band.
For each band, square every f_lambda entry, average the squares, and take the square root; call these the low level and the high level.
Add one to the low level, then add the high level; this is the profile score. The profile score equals 34.1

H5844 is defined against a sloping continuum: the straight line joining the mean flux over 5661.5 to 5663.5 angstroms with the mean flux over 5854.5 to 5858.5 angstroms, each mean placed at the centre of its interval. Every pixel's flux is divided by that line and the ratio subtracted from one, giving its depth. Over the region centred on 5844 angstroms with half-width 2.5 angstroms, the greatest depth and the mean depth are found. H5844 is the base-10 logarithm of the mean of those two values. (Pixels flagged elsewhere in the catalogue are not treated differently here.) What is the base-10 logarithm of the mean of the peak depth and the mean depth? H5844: -0.91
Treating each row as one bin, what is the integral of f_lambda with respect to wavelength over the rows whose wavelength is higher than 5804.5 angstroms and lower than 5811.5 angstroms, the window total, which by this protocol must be 122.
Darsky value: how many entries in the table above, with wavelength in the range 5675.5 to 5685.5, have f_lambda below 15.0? 2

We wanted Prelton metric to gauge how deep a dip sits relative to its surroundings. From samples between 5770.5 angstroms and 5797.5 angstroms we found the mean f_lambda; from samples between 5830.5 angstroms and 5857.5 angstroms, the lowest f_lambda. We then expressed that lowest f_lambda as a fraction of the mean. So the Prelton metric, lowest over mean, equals 0.788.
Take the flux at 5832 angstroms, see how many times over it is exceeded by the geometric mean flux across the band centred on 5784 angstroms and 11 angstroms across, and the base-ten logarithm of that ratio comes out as 0.01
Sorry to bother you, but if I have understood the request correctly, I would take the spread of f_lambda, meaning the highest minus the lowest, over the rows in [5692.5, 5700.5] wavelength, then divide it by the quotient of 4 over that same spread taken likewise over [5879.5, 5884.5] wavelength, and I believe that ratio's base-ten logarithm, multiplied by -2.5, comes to -2.0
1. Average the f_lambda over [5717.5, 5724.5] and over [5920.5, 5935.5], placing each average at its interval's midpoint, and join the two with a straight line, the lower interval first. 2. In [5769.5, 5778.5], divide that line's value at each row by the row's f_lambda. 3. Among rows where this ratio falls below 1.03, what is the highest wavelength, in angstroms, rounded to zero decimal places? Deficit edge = 5776 angstroms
